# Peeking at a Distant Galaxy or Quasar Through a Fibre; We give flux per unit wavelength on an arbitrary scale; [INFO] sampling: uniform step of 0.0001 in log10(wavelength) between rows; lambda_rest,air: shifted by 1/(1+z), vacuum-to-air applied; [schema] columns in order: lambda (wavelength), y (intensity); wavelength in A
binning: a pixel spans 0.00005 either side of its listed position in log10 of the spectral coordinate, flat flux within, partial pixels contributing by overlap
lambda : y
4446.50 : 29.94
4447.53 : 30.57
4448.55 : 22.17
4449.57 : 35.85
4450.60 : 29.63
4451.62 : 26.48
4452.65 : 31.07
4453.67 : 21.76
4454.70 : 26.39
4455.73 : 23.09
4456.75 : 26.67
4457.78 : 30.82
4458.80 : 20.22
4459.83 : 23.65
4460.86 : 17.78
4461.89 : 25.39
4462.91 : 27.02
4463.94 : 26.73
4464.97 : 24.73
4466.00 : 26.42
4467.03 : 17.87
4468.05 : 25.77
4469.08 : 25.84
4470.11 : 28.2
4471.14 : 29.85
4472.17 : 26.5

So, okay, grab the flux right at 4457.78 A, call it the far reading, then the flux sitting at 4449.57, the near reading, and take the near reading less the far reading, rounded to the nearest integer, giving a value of 5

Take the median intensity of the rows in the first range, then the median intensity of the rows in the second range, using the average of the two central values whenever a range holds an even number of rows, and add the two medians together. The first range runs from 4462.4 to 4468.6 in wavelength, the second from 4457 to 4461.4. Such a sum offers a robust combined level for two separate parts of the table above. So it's 48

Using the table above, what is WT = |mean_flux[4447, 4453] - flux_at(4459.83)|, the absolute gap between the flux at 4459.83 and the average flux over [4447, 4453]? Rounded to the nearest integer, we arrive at 6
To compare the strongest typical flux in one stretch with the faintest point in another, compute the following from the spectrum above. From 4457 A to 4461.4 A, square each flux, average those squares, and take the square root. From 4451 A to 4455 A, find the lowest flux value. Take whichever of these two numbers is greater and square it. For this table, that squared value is 559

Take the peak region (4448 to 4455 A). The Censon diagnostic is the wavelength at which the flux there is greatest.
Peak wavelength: 4449.57 A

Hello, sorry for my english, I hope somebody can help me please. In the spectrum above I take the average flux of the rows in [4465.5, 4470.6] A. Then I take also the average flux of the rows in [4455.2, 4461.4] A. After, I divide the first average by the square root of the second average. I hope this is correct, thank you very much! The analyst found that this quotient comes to 5.1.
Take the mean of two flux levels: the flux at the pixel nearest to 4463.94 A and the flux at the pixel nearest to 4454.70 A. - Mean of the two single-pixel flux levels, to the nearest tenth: 26.6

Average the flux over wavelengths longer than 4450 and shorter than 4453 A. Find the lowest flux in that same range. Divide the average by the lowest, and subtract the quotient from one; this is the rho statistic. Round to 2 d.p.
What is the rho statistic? -0.10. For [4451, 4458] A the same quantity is -0.22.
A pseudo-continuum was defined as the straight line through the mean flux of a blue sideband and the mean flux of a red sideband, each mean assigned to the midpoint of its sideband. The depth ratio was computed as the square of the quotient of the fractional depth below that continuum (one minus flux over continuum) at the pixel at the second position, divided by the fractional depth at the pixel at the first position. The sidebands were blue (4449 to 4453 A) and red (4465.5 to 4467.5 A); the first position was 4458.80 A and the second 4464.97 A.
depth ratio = 0.1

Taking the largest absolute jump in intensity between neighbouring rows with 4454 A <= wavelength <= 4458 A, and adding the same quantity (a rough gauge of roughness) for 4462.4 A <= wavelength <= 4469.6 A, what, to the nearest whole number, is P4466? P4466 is 13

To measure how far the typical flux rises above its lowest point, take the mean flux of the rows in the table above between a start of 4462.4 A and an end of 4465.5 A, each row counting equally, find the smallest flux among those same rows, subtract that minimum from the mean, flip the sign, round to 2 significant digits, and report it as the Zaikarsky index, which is -1.4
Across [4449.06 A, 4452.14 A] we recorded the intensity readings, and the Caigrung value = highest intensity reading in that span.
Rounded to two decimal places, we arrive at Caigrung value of 35.85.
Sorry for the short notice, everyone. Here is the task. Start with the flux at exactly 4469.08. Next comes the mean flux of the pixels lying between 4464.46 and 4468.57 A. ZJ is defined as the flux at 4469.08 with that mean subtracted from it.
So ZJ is 2.1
